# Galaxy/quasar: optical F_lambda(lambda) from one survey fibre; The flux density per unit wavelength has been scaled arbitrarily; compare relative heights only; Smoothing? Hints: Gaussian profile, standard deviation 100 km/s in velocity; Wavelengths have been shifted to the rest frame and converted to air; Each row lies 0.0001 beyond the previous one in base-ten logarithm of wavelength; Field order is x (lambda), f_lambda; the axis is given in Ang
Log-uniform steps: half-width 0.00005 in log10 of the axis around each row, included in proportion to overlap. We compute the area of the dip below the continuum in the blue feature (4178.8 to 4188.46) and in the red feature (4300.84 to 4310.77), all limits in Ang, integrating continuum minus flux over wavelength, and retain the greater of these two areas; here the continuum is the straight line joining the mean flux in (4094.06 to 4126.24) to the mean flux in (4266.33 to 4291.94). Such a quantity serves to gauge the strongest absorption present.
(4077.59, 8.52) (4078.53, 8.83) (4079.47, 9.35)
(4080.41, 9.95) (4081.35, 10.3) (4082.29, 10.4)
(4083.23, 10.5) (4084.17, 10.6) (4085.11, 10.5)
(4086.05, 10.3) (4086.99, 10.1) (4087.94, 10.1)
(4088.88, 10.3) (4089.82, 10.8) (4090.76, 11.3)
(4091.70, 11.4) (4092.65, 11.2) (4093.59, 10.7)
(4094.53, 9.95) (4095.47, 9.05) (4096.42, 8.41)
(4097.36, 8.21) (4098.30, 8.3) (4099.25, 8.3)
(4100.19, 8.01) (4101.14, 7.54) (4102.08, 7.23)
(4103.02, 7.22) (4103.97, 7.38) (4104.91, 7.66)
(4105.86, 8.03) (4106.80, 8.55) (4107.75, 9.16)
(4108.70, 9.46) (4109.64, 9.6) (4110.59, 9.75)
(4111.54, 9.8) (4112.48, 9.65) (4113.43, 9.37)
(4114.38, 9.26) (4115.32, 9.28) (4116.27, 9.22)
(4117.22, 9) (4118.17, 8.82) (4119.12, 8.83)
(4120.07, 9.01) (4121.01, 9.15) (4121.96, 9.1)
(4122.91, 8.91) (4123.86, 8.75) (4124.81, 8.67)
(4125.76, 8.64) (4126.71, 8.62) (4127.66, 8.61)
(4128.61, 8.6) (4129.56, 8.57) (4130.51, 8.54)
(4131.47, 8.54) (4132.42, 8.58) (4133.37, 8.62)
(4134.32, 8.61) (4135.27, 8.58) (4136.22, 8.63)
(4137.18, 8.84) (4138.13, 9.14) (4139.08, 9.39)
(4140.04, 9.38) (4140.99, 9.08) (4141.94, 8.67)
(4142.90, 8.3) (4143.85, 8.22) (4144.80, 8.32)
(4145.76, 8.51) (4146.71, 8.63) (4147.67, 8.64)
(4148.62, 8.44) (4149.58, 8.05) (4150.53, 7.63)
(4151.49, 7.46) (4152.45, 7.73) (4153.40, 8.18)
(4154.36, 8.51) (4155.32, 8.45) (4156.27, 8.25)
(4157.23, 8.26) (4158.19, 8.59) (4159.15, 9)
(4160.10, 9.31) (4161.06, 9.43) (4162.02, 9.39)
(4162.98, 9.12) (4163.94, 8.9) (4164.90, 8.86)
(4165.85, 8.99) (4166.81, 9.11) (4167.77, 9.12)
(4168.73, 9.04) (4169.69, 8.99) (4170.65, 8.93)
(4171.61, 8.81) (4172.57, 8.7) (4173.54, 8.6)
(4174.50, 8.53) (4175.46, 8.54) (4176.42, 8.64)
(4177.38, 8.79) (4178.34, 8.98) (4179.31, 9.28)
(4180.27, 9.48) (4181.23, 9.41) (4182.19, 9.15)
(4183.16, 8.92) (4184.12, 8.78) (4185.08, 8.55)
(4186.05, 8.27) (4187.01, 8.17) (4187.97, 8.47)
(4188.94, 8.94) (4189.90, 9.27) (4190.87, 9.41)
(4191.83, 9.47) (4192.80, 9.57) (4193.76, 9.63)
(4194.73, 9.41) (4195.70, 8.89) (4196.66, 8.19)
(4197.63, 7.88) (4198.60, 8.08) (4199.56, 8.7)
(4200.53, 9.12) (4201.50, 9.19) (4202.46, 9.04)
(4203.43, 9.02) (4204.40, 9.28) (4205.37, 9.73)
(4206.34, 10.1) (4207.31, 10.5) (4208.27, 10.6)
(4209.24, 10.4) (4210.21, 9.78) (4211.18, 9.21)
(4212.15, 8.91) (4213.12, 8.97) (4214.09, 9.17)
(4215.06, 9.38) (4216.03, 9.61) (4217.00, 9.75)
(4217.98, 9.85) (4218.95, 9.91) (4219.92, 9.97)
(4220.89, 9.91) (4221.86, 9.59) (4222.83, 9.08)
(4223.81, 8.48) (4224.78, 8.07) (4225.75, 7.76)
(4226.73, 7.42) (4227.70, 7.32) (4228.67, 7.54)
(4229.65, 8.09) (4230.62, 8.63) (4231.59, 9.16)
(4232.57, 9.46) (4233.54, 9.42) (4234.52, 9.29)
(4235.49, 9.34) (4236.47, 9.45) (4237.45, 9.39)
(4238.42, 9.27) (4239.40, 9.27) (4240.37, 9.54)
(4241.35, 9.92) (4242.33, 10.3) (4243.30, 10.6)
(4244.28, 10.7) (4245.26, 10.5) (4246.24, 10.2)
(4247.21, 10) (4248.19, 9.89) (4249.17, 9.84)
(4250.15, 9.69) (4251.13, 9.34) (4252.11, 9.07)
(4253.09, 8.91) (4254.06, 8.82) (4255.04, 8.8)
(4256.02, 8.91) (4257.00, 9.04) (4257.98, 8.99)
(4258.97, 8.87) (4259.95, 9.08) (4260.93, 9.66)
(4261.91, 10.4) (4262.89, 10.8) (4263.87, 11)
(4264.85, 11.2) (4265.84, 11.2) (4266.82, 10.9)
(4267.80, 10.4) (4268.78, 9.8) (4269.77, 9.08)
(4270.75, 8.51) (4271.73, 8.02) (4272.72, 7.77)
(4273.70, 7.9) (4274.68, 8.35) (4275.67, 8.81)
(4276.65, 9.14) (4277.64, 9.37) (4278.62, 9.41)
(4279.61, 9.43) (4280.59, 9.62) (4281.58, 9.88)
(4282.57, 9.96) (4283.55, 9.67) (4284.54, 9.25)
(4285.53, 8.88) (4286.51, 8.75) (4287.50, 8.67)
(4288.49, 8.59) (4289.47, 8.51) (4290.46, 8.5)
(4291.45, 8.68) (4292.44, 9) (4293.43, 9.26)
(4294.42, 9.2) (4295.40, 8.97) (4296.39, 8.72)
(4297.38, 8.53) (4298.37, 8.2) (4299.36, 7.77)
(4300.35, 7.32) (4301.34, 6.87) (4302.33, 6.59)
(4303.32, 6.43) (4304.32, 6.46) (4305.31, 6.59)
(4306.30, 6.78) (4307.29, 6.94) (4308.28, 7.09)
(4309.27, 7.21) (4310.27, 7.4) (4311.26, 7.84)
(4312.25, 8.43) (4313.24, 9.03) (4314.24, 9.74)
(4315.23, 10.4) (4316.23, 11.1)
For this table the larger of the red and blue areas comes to 23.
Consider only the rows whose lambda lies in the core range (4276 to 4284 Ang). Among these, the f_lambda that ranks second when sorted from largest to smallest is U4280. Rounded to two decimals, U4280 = 9.88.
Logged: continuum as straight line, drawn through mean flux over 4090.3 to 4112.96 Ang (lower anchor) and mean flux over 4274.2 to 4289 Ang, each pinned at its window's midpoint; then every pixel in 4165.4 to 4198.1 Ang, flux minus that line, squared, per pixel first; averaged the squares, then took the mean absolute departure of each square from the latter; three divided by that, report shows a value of 15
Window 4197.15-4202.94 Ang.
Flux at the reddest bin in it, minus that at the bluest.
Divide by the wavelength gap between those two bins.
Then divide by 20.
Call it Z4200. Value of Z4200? 0.012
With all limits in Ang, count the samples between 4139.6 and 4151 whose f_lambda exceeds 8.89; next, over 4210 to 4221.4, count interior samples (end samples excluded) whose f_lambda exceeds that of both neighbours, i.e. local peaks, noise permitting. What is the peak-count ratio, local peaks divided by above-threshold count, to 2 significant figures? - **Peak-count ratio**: 0.50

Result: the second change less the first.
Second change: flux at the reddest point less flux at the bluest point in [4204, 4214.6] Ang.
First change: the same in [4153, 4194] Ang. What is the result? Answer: -1.56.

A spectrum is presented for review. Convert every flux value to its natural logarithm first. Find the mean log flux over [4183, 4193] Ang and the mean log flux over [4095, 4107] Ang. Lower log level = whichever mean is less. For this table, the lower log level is 2.08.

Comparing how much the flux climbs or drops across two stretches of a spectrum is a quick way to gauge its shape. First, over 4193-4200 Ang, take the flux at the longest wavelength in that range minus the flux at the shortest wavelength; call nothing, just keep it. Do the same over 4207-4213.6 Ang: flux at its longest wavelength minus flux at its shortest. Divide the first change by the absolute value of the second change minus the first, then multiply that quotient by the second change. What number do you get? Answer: 2.37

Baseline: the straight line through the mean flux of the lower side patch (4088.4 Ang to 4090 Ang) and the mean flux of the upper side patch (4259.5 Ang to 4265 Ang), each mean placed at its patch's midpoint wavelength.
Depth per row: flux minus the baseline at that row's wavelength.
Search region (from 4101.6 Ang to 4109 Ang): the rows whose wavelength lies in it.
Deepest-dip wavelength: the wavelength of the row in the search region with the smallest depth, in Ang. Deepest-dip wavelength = 4103.02 Ang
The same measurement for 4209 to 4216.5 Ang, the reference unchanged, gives 4212.15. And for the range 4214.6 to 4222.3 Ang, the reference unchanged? 4215.06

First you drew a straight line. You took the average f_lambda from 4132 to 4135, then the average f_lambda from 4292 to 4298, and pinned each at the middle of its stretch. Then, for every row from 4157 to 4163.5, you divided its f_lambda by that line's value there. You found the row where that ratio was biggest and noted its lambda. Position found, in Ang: 4161.06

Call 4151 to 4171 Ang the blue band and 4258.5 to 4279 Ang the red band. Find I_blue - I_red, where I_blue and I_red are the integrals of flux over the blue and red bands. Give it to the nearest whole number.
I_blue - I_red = -20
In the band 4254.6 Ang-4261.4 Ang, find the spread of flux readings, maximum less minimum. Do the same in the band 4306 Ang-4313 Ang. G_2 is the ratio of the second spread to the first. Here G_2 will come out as 1.9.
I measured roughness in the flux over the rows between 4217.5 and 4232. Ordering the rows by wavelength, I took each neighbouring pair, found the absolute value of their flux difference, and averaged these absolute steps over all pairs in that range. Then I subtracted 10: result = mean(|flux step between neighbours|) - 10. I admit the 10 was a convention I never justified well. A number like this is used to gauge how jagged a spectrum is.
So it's -9.67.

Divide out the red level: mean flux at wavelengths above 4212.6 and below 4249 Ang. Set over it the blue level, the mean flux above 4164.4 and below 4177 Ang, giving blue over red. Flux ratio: 0.950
